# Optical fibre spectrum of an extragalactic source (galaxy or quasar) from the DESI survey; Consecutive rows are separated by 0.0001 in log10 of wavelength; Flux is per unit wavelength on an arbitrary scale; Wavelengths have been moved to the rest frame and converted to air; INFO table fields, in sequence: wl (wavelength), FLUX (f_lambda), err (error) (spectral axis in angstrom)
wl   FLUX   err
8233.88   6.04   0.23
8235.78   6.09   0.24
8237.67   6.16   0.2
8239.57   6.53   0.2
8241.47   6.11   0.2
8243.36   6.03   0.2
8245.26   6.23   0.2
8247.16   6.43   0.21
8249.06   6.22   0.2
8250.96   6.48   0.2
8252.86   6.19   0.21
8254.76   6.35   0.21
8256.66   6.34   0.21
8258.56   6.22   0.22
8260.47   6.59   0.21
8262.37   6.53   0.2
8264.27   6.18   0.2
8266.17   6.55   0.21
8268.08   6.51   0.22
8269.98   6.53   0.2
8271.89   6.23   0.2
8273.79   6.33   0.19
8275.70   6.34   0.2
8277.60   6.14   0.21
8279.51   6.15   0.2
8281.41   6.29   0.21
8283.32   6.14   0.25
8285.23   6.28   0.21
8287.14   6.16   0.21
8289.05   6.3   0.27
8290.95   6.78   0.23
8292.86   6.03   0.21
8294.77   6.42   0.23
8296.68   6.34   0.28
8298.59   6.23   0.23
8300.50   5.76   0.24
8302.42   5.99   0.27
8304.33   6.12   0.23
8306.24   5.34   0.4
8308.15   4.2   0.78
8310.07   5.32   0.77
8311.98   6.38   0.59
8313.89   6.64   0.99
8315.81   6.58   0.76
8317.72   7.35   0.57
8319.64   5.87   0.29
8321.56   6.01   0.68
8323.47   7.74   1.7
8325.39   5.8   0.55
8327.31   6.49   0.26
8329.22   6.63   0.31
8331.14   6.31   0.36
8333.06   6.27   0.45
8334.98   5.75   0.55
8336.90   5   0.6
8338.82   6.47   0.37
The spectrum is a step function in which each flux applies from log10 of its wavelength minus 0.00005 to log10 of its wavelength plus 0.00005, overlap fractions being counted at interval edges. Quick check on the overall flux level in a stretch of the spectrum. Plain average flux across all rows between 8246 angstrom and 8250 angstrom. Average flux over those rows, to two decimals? 6.32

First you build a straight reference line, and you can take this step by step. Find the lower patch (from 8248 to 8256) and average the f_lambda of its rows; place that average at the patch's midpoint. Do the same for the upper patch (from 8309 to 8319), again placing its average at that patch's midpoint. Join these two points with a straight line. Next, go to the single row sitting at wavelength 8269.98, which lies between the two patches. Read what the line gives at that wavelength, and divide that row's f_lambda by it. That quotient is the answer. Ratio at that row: 1.03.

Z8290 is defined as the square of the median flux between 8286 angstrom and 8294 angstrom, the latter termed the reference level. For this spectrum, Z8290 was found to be 38.8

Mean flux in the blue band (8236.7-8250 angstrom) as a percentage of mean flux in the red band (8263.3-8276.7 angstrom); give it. 98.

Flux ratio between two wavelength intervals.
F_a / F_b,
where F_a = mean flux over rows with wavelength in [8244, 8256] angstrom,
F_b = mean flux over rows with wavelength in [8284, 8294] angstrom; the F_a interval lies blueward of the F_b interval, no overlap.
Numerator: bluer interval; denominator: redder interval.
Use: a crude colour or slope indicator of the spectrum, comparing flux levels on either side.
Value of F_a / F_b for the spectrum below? 1.00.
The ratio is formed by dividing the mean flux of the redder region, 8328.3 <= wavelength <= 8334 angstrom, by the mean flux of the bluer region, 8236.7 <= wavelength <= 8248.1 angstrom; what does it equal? 1.02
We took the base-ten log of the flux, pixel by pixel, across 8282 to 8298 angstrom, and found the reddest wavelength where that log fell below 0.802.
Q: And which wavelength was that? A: 8292.86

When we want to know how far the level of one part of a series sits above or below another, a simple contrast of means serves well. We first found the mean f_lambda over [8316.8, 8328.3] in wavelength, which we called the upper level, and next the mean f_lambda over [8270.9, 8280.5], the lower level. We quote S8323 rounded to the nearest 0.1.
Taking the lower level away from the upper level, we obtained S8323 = 0.3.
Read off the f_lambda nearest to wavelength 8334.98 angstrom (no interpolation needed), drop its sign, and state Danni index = 5.75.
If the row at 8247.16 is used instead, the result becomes 6.43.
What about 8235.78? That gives 6.09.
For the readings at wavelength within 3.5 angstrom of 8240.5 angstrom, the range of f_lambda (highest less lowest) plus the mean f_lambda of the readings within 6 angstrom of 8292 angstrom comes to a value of 6.8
